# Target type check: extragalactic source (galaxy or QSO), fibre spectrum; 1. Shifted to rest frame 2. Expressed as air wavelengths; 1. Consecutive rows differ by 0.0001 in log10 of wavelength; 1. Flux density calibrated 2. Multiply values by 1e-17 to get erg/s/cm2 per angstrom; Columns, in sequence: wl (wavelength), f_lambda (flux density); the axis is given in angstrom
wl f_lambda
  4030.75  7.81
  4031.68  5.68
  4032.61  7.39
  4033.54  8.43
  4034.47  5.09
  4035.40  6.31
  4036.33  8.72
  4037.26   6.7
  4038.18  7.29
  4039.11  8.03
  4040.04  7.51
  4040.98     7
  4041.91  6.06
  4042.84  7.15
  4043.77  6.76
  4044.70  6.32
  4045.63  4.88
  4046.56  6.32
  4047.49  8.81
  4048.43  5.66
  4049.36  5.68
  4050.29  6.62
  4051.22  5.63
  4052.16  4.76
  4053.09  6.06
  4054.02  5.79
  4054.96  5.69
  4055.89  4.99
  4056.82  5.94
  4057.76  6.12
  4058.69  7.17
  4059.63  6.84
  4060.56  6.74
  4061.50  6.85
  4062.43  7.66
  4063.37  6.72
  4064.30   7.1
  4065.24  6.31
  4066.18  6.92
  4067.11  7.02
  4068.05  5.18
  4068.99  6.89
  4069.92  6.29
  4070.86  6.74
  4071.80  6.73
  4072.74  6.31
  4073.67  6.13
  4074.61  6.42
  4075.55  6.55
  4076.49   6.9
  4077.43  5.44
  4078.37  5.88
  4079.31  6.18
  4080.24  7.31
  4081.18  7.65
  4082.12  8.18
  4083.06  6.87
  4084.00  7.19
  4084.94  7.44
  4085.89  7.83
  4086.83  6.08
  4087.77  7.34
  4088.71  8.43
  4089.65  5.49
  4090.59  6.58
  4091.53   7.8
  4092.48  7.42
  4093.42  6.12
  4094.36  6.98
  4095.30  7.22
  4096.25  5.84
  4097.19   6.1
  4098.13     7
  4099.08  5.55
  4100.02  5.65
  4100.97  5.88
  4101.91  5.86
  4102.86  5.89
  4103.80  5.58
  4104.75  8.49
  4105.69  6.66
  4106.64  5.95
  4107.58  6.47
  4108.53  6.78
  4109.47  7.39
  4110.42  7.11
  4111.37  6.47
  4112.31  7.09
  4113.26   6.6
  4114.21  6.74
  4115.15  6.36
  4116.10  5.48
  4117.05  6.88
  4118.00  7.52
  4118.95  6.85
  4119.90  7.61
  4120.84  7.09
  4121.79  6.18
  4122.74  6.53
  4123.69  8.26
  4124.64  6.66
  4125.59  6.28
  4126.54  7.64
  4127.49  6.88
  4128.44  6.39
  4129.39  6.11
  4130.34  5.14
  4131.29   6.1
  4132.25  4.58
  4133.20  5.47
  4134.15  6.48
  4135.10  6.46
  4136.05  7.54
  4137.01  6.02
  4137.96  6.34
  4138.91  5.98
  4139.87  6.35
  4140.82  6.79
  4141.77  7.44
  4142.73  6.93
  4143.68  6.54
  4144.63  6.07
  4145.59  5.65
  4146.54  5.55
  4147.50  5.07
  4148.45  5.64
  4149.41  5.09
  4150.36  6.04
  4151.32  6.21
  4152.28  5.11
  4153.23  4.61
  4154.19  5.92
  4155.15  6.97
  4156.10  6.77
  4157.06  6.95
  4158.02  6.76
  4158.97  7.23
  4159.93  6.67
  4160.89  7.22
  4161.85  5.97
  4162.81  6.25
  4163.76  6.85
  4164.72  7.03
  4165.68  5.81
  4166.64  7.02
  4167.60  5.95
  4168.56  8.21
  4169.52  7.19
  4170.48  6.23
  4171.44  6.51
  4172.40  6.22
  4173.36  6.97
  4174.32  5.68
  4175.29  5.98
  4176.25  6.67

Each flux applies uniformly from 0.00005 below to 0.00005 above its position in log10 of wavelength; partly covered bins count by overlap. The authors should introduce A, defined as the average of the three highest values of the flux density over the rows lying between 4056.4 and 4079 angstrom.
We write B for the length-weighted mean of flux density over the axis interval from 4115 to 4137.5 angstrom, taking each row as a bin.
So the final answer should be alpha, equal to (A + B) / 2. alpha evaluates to 6.92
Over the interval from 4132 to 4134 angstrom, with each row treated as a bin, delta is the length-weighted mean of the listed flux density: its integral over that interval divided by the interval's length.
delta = 5.3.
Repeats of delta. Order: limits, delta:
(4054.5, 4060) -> 6.1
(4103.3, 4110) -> 6.8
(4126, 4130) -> 6.7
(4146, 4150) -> 5.4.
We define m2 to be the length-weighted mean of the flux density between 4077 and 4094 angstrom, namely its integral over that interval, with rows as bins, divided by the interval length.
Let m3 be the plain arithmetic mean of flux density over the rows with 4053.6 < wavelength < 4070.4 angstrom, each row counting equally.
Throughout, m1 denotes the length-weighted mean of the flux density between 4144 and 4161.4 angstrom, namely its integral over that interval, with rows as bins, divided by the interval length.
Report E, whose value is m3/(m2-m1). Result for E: 7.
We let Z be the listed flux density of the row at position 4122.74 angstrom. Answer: 6.53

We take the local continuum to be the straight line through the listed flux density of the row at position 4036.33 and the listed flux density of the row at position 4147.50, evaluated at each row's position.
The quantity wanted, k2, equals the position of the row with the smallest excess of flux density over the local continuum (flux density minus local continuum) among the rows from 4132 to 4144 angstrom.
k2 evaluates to 4132.25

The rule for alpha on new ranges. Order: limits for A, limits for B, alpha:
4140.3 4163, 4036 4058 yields 6.86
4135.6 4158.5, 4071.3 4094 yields 7.08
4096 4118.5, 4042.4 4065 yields 7.07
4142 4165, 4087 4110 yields 6.88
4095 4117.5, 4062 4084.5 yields 7.20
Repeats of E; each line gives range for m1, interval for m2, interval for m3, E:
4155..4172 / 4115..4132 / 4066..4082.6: -59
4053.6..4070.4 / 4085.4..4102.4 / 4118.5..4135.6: 41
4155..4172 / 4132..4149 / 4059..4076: -12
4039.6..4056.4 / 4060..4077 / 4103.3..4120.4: 16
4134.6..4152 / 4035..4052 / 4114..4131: 13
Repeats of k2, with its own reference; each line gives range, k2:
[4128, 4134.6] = 4132.25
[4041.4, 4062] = 4045.63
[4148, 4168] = 4153.23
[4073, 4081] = 4077.43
